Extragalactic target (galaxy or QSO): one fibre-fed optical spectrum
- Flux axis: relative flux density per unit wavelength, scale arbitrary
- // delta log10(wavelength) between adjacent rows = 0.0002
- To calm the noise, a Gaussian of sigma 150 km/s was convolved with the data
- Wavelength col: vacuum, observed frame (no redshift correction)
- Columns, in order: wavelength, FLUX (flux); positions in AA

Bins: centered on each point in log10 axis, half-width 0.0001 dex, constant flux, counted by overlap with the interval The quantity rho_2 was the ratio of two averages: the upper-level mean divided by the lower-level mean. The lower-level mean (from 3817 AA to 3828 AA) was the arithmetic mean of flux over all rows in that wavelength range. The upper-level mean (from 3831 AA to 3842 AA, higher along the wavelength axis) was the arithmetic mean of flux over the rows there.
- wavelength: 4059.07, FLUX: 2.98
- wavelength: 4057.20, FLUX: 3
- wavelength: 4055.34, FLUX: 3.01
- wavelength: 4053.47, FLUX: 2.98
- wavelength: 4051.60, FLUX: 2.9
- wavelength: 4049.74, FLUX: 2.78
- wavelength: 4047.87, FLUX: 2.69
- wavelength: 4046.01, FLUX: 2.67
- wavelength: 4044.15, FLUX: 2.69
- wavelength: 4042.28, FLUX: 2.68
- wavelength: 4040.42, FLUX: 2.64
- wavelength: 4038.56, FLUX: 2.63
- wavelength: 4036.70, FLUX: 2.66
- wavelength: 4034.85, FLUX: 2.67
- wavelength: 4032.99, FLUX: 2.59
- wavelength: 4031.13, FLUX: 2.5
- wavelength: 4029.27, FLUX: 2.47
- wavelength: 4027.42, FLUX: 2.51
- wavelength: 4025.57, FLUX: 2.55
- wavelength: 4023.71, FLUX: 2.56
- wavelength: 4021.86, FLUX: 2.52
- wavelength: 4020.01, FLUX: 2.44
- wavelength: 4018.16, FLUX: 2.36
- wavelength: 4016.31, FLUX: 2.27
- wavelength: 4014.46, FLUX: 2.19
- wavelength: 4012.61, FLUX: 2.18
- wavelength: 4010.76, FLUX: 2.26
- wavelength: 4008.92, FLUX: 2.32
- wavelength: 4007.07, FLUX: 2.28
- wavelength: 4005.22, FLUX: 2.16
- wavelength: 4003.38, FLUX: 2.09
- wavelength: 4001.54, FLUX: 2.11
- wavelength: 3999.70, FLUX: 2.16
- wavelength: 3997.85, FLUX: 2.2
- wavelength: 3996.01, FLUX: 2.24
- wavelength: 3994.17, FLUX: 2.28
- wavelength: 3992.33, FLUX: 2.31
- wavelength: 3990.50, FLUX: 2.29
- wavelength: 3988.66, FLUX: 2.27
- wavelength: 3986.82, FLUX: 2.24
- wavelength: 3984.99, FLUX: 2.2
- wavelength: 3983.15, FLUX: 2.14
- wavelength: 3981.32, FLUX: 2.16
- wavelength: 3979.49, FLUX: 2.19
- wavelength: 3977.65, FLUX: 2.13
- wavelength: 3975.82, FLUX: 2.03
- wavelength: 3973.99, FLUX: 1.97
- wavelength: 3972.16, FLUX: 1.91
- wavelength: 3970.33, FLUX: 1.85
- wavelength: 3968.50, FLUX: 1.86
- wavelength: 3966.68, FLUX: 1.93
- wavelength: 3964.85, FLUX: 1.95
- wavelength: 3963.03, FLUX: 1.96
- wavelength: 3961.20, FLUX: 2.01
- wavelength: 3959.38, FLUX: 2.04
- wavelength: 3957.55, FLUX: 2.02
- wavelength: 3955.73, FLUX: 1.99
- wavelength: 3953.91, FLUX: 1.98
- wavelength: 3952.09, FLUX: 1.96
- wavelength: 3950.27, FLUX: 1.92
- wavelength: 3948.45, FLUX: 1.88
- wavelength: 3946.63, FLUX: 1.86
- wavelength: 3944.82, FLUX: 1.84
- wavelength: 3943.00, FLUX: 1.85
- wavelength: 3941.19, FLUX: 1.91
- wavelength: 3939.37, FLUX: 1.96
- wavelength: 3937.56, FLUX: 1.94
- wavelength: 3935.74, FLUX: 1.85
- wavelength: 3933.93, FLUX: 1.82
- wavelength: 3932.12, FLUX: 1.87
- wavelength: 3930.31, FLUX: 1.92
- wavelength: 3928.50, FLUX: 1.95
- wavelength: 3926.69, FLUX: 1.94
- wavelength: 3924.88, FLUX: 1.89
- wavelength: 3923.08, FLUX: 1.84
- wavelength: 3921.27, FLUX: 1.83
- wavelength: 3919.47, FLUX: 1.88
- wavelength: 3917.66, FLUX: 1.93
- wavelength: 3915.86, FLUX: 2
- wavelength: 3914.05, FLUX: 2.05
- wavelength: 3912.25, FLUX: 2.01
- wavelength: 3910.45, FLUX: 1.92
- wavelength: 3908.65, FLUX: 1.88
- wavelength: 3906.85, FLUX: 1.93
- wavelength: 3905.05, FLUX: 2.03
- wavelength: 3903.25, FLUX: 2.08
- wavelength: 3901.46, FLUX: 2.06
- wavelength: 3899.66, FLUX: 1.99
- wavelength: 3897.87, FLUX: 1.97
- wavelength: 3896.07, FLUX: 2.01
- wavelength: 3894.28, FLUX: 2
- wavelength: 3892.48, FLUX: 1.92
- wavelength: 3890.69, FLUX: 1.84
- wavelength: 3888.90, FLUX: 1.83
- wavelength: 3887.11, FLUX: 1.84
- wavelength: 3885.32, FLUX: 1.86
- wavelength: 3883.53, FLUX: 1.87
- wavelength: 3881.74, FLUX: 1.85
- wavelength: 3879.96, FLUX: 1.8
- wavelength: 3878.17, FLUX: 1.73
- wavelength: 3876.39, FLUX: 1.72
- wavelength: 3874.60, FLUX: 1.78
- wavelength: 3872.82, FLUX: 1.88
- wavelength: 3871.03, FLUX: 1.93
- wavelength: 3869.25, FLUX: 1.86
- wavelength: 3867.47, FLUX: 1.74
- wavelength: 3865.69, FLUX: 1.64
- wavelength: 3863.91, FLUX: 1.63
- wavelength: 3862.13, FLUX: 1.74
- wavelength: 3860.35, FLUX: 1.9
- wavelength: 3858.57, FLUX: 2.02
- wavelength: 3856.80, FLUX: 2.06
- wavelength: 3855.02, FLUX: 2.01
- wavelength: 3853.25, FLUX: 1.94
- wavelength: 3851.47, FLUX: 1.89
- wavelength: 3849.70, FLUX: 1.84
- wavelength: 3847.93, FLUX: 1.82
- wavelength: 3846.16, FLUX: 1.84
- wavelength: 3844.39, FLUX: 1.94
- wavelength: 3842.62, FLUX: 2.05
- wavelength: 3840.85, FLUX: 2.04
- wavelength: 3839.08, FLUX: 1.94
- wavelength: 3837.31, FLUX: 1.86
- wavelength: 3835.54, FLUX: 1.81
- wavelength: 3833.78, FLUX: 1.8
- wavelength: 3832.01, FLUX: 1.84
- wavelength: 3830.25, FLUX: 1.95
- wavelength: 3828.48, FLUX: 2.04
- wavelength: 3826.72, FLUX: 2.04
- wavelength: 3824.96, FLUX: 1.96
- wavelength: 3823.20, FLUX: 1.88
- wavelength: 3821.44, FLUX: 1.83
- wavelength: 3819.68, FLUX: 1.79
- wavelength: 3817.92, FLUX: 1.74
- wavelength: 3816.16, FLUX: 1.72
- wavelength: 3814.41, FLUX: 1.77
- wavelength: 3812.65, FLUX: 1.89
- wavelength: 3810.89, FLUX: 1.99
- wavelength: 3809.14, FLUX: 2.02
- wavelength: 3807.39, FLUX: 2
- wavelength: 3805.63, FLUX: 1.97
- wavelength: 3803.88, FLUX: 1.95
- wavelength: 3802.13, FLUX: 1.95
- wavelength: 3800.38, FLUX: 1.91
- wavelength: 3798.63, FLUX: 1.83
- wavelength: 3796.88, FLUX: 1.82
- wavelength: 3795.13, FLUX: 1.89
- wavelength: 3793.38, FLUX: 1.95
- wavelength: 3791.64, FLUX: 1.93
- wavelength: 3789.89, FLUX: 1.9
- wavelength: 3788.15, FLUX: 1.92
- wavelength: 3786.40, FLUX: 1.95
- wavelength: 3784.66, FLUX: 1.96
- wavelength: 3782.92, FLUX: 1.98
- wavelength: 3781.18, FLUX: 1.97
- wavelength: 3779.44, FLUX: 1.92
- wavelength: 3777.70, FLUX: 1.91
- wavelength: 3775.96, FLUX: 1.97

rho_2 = 1.004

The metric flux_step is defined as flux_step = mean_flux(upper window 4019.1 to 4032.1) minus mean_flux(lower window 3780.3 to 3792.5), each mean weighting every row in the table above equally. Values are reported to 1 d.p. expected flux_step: 0.6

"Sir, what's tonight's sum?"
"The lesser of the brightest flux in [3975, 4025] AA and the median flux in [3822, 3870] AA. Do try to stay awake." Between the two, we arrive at 1.89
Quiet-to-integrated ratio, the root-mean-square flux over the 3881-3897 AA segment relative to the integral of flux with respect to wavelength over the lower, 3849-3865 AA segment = 0.0626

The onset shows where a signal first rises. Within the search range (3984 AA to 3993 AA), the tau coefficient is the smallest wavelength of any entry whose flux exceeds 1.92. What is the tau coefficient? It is 3984.99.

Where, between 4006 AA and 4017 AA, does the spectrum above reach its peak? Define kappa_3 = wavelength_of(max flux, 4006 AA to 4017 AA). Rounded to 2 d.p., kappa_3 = 4008.92 AA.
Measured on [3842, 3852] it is 3842.62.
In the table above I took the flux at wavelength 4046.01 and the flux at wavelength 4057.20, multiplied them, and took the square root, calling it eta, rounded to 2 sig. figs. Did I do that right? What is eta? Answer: 2.8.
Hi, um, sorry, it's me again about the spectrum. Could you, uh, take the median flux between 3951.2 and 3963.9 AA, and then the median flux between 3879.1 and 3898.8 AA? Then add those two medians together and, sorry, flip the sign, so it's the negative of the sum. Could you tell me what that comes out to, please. -3.85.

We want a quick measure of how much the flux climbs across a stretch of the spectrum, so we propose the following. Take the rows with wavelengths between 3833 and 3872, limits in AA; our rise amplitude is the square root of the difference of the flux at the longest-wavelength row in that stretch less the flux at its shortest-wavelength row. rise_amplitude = 0.36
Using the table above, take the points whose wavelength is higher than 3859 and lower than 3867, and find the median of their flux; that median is 1.69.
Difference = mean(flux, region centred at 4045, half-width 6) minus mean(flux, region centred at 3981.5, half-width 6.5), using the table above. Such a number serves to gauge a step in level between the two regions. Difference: 0.54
